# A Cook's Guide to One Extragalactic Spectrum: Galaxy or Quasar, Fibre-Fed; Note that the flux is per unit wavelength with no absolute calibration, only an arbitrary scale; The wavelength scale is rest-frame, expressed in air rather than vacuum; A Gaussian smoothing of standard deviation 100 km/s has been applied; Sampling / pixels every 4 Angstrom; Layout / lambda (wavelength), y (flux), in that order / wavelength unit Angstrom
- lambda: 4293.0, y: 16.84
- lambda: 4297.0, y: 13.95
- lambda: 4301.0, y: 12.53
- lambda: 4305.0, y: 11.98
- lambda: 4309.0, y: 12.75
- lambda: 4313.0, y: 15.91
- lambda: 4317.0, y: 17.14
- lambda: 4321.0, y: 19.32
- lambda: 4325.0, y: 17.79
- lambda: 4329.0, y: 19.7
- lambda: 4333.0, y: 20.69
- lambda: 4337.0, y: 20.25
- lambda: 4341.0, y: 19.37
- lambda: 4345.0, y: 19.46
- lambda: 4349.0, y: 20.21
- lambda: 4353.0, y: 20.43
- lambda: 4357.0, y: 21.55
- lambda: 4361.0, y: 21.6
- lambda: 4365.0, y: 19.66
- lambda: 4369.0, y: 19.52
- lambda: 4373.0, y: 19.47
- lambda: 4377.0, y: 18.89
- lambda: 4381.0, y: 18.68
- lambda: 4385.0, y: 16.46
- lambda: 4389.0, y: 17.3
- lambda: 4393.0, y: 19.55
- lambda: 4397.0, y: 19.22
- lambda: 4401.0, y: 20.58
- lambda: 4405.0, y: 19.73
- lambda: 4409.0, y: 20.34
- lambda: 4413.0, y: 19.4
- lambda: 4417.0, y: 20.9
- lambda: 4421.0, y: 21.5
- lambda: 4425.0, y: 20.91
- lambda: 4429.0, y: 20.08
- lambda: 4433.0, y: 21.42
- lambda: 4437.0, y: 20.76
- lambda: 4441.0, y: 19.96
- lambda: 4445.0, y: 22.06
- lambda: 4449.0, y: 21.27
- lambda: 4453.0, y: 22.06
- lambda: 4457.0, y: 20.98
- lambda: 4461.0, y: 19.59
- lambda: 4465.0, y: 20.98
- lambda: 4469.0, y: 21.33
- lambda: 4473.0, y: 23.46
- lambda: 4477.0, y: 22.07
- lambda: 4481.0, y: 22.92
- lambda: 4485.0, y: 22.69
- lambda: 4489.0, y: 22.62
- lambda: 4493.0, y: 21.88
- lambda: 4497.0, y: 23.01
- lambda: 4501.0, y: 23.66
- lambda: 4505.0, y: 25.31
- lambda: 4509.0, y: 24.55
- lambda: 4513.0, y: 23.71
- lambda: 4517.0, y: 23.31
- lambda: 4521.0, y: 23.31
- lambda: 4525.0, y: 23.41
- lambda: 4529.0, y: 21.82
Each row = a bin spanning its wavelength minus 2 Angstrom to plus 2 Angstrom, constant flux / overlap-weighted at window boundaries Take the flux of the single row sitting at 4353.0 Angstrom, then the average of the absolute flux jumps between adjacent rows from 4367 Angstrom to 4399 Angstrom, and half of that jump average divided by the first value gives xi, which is 0.0227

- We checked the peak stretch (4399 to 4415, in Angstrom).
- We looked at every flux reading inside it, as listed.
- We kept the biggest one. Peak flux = 20.58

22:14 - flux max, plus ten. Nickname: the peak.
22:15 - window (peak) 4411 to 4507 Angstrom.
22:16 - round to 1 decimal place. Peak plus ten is 35.3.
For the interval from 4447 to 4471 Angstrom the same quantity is 32.1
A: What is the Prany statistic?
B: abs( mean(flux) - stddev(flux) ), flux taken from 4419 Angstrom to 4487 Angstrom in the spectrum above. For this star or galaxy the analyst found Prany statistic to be 20.4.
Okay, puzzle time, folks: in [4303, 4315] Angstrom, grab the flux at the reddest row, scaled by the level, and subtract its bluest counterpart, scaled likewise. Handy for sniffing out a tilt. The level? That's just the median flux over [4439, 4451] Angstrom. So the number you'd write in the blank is 0.18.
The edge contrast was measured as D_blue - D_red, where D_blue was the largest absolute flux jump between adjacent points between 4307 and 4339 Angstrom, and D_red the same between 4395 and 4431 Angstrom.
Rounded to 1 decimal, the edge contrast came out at 1.7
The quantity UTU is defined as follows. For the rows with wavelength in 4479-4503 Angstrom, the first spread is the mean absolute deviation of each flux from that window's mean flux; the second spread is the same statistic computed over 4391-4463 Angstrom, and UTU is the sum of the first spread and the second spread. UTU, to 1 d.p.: 1.1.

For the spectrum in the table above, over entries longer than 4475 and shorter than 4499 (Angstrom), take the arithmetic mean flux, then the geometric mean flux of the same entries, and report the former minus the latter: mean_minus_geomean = 0.004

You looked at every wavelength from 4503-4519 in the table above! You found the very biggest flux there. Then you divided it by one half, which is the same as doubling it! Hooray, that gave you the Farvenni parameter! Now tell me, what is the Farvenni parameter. 50.6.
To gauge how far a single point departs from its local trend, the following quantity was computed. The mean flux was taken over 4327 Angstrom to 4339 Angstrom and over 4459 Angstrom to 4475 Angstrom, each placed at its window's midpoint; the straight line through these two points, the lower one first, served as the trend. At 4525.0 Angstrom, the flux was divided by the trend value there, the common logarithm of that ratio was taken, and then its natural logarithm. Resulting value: -3.49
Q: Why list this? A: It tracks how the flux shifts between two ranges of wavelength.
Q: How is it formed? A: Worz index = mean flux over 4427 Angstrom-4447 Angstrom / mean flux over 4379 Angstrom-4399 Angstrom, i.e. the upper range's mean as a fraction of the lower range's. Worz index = 1.14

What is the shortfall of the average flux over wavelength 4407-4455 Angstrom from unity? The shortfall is -19.9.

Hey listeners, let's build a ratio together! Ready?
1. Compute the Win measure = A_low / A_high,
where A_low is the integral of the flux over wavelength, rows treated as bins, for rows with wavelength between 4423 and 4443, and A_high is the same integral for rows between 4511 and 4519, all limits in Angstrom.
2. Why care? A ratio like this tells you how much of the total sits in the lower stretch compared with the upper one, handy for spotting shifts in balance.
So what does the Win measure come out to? 2.2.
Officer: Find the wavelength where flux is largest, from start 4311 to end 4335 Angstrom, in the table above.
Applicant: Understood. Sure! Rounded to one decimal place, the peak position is 4333.0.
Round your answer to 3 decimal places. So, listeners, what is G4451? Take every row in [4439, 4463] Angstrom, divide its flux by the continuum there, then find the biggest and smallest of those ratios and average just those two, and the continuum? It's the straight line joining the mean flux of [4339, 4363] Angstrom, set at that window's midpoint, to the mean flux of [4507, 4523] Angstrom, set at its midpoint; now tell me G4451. 0.927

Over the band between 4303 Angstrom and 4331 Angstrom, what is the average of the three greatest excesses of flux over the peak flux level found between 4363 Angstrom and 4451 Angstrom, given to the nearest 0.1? -3.1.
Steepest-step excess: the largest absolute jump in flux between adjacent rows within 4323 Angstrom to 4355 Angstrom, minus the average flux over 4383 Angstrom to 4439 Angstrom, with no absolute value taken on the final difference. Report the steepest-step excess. -18.0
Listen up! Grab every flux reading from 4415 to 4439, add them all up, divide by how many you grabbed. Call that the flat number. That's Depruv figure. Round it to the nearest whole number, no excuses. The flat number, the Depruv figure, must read 21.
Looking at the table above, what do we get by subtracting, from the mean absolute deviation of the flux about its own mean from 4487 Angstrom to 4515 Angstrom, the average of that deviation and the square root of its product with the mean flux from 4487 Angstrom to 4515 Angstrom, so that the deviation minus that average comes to -1.84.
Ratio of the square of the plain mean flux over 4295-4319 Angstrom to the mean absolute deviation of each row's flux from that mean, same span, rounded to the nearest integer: 119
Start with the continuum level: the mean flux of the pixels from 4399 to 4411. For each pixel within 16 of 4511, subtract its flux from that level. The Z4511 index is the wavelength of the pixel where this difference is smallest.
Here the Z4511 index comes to 4505.0 Angstrom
